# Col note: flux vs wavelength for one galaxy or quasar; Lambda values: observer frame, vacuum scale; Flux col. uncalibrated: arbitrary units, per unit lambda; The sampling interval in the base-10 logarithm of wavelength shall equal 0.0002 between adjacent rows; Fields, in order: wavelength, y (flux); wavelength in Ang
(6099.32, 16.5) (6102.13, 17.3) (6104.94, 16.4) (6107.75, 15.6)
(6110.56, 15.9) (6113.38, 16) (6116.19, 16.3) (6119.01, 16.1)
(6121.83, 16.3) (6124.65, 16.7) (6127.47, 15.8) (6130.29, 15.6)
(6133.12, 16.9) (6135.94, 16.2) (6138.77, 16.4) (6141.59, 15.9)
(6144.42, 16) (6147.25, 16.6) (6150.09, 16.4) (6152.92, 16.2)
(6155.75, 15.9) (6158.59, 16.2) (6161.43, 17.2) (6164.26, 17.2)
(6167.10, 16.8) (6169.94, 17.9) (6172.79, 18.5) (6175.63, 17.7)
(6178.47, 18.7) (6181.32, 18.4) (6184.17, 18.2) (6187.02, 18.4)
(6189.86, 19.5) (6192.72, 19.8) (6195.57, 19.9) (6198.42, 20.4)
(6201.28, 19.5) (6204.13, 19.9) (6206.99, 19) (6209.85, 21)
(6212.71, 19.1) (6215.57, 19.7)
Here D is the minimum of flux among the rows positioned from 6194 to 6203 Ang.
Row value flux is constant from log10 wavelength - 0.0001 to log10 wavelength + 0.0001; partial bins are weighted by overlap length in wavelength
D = 19.5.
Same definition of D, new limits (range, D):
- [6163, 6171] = 16.8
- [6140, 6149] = 15.9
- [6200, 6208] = 19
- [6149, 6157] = 15.9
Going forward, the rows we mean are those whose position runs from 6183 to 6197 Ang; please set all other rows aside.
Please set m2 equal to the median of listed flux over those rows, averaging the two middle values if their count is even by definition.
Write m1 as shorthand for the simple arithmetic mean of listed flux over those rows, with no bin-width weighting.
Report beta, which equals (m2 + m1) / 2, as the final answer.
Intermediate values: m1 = 19.2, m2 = 19.5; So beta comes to 19.3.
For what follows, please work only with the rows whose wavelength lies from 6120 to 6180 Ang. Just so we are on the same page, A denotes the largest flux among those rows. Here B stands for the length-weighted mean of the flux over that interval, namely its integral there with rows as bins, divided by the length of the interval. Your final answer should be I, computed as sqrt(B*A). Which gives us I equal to 17.7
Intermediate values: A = 18.7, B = 16.7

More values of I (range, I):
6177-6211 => 20.2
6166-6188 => 18.4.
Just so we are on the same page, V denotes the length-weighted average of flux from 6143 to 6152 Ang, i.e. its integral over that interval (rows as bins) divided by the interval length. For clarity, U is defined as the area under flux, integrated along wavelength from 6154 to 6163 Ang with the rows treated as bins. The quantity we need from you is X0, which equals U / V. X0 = 9.1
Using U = 148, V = 16.3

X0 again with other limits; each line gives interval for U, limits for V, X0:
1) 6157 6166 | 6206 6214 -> 7.7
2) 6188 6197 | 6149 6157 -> 11.0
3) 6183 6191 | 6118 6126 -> 9.1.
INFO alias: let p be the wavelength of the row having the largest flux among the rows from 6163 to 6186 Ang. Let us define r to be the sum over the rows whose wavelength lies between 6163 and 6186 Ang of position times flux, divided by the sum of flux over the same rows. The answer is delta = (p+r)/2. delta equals 6176.4 Ang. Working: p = 6178.47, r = 6174.4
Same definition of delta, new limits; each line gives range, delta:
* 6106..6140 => 6128.2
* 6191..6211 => 6205.6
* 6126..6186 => 6167.5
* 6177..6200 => 6193.5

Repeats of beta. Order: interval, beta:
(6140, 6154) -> 16.2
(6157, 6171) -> 17.1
